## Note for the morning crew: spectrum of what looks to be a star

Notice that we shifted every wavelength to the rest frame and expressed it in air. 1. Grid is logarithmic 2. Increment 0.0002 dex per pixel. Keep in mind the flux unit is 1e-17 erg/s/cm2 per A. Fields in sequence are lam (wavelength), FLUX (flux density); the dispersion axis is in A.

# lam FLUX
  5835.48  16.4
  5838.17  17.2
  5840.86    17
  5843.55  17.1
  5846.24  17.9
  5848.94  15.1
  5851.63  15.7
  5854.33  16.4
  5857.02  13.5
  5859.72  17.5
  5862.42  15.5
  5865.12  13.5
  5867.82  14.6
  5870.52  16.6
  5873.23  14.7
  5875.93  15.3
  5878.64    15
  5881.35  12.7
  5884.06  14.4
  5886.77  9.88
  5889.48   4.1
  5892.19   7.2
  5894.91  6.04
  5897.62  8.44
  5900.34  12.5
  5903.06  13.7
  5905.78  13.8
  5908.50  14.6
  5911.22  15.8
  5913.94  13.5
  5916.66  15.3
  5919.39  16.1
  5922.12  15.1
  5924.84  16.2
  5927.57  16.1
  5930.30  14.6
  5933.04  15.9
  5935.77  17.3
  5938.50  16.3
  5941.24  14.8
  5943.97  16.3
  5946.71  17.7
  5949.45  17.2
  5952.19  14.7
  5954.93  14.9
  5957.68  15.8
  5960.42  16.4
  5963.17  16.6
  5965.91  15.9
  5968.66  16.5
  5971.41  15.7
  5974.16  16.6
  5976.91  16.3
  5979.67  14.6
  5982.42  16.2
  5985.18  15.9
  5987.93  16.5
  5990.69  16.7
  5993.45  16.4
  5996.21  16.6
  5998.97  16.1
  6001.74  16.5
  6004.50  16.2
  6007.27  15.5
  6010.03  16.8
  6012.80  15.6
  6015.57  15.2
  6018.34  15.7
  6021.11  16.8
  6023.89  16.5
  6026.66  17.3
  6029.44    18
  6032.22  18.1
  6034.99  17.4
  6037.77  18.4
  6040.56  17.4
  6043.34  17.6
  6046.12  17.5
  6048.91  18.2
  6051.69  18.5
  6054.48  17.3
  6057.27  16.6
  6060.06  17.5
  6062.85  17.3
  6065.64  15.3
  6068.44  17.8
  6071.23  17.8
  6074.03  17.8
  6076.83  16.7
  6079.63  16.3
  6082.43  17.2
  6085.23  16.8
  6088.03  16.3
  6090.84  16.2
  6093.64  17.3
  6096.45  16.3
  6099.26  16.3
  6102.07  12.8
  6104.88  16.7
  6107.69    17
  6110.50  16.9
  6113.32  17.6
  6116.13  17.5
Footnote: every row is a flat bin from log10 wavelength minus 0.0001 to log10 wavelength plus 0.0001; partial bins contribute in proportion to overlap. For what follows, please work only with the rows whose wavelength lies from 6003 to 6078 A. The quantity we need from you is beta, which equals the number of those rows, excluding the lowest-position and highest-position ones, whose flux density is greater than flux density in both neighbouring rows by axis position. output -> 7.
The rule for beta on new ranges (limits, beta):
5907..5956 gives 5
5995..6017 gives 2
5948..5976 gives 2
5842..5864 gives 3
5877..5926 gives 4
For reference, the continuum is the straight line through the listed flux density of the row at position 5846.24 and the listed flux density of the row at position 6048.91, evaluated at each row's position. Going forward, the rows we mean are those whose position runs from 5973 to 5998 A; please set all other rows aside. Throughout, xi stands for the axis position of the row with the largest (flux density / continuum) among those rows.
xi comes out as 5990.69 A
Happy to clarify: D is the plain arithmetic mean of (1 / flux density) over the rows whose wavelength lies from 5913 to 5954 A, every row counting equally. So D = 0.0636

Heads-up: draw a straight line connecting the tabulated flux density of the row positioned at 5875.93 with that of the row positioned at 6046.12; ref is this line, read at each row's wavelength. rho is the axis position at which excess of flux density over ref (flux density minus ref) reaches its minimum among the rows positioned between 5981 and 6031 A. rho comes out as 6015.57 A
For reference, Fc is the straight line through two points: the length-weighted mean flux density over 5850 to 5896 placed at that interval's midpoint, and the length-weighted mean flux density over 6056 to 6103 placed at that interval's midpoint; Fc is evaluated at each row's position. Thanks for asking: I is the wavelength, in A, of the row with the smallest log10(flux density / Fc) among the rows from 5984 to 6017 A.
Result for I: 6015.57 A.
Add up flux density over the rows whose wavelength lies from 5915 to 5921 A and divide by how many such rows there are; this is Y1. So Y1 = 15.7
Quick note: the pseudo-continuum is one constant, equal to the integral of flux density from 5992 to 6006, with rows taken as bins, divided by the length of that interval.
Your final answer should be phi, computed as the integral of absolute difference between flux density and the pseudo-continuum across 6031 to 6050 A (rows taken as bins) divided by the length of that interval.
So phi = 1.44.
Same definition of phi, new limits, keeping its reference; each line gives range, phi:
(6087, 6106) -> 0.76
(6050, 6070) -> 1.15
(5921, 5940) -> 0.69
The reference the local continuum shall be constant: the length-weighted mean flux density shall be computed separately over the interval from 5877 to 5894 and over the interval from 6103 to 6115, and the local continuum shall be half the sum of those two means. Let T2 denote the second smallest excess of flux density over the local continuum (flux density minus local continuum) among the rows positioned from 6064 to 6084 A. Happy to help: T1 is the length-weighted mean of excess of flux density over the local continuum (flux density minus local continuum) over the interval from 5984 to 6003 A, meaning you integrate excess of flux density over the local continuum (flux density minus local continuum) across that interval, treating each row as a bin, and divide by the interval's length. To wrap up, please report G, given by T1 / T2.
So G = 1.0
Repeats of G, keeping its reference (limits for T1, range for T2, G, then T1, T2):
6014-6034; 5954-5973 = 1.6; 3.1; 2.0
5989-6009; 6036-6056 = 0.7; 2.6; 3.7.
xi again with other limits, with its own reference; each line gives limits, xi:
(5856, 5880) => 5859.72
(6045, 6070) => 6051.69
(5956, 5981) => 5963.17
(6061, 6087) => 6068.44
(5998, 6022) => 6010.03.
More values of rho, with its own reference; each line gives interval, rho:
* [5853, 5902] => 5889.48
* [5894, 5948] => 5894.91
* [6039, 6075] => 6065.64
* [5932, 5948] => 5941.24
